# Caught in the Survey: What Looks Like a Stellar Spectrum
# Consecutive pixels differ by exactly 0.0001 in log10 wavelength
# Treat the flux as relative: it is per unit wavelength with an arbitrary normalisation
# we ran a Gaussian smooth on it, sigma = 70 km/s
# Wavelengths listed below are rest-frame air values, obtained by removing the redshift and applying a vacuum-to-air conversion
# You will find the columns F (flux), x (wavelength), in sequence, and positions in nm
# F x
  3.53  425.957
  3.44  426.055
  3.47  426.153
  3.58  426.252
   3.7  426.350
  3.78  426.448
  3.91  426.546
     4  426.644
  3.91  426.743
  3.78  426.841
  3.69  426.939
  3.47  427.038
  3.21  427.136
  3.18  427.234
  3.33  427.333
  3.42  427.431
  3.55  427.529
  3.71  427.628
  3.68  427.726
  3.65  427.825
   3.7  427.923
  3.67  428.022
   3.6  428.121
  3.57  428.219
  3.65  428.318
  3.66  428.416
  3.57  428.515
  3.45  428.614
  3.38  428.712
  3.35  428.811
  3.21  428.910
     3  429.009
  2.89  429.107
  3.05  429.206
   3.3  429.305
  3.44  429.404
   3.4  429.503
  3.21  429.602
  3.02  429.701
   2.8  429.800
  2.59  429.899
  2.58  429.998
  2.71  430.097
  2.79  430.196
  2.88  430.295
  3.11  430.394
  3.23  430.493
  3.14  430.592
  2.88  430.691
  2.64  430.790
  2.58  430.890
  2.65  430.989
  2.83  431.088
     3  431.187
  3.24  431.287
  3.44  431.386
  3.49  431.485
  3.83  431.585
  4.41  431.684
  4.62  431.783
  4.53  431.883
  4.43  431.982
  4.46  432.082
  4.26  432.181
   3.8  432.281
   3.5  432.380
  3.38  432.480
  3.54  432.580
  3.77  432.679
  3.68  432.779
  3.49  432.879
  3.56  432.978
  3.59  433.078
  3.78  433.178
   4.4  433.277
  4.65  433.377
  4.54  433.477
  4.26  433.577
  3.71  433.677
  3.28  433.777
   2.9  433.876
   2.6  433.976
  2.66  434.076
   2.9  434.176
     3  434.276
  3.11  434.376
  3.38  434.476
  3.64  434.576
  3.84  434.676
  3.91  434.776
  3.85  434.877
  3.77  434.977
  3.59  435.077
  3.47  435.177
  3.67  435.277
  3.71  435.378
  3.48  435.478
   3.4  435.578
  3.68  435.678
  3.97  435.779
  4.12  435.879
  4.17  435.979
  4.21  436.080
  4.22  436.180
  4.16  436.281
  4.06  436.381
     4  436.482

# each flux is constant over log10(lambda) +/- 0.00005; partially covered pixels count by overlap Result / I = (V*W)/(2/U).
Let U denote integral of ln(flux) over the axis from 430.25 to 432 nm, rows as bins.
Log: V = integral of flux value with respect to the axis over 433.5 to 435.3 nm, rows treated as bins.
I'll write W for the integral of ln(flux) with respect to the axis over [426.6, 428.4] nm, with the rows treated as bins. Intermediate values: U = 2.09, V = 6.18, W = 2.30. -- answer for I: 14.9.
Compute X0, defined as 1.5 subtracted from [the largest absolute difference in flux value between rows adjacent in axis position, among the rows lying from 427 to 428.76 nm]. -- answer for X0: -1.24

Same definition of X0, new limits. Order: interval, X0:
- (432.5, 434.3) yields -0.88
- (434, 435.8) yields -1.21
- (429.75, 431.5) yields -1.24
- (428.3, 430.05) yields -1.25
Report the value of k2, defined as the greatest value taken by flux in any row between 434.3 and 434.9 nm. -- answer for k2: 3.91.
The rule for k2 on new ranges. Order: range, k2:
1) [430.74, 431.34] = 3.24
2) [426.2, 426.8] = 4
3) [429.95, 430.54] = 3.23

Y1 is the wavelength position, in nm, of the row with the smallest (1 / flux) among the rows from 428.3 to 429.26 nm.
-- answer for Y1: 428.416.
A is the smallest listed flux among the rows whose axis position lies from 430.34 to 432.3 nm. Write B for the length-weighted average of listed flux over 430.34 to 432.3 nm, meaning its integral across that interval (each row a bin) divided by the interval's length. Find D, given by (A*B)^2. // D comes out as 83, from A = 2.58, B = 3.52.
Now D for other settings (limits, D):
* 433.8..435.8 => 79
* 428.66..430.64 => 62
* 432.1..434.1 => 92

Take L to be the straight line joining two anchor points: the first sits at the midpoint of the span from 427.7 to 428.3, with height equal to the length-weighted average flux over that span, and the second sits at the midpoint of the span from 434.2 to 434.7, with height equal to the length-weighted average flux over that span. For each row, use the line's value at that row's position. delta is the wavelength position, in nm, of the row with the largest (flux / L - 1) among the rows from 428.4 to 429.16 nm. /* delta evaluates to 428.416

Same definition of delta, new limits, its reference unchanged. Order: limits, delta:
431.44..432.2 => 431.783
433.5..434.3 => 433.577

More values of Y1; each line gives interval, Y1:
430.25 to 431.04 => 430.493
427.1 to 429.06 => 427.628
